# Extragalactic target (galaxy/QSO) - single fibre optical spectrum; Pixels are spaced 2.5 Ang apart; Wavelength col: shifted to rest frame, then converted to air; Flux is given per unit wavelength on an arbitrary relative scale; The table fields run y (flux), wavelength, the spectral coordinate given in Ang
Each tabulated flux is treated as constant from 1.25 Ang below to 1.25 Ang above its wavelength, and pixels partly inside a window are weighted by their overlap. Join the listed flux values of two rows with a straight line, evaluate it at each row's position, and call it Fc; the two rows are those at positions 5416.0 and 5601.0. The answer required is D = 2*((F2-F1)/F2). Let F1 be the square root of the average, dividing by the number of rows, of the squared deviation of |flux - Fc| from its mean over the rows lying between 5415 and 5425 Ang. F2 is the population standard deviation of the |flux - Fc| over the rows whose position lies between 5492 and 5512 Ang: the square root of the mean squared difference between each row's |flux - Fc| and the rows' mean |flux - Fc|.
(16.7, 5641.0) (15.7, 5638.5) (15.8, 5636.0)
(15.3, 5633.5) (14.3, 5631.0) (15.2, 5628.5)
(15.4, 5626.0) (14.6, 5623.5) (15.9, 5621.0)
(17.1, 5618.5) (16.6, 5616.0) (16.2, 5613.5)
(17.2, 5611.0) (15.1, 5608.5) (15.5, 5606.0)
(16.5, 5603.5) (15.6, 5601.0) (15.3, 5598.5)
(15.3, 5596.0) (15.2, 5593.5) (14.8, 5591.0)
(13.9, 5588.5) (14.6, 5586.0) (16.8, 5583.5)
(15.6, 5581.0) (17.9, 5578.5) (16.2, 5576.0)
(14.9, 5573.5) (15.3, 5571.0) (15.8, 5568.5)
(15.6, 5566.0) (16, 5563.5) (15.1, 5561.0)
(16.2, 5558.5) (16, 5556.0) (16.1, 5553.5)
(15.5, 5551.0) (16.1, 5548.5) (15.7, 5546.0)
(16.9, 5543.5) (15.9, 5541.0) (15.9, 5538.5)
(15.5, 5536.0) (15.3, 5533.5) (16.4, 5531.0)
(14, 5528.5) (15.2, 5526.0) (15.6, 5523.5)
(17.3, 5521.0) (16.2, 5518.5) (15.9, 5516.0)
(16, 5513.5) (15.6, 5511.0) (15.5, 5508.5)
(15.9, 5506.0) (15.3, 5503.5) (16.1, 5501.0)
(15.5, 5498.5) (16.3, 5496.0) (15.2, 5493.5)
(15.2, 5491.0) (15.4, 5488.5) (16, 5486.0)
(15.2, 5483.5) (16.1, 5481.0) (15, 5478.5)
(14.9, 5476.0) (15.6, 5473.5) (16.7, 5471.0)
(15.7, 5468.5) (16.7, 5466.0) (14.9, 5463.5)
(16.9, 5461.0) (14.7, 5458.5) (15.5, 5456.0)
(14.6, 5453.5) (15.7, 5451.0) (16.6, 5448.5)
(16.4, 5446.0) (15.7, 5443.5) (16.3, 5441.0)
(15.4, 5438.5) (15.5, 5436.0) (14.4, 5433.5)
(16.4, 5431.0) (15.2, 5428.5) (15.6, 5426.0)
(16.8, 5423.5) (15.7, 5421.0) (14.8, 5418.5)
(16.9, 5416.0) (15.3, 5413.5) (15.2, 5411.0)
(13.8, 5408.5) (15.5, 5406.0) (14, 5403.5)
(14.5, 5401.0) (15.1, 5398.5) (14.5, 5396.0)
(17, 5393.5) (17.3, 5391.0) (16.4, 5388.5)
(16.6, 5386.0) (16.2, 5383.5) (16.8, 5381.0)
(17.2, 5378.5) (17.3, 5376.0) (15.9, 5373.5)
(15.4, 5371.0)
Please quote -2.8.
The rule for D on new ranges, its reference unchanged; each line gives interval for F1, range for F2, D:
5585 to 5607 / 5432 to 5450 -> 0.5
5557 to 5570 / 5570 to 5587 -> 1.1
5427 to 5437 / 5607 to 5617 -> -1.1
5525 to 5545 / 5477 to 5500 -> -0.7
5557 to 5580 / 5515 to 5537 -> -0.1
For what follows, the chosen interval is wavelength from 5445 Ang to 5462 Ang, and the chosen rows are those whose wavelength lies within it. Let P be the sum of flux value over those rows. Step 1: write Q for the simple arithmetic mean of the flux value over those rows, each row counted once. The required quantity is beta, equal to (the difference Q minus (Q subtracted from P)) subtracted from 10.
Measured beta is 88.9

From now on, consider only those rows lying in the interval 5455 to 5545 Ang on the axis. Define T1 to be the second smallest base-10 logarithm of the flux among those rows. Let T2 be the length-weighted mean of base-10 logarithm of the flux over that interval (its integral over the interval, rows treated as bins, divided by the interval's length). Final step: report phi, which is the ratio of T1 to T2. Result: 0.976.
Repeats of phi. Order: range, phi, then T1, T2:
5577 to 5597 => 0.979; 1.16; 1.19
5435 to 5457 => 0.992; 1.19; 1.20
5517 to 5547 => 0.986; 1.18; 1.20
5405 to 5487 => 0.971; 1.16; 1.19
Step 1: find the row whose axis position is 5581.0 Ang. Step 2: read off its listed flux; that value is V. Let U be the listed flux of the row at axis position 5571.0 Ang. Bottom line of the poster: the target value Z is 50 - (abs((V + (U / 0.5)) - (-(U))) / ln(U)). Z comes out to 27.5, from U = 15.3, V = 15.6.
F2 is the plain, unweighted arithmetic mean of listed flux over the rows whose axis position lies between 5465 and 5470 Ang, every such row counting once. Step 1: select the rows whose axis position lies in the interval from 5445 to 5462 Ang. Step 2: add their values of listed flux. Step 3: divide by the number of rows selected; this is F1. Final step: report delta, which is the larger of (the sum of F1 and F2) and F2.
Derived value 32.0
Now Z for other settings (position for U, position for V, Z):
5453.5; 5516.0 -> 27.7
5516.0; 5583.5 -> 26.7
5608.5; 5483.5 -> 27.7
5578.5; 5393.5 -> 25.5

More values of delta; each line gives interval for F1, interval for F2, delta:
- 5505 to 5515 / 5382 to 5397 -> 32.1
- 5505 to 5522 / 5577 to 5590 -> 31.8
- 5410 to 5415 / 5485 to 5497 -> 30.9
